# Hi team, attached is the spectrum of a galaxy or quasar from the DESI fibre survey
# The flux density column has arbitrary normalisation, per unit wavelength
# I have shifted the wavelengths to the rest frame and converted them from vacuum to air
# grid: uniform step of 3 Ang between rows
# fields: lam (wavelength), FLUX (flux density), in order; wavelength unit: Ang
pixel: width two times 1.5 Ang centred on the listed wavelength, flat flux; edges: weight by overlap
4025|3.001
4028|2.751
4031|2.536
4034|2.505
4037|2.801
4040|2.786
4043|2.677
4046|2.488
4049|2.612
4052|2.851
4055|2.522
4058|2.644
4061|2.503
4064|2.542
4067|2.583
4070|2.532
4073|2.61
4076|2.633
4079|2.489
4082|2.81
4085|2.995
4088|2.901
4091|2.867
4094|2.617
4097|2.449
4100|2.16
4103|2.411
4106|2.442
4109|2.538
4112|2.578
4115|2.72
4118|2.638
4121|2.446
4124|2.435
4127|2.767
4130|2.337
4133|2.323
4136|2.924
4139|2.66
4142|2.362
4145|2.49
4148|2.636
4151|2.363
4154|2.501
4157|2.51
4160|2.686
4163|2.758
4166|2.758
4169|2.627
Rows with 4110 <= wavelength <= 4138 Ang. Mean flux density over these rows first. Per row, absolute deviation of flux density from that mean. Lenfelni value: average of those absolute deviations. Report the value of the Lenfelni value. 0.168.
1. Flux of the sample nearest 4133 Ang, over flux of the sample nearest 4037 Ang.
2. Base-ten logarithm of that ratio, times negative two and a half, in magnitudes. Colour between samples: 0.20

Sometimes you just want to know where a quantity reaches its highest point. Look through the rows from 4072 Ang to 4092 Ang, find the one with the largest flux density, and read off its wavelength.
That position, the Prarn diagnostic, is 4085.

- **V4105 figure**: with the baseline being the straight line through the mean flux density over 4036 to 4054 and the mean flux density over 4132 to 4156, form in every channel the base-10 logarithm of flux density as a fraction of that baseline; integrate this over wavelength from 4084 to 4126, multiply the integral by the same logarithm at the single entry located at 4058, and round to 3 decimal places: 0.001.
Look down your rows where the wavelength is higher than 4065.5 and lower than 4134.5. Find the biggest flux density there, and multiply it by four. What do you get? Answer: 12.0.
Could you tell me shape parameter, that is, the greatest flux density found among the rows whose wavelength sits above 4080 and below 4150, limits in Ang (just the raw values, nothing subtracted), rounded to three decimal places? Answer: 2.995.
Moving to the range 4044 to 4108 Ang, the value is 2.995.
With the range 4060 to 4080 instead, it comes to 2.633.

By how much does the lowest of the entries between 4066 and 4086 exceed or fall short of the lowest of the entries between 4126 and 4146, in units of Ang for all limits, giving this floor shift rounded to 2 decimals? 0.17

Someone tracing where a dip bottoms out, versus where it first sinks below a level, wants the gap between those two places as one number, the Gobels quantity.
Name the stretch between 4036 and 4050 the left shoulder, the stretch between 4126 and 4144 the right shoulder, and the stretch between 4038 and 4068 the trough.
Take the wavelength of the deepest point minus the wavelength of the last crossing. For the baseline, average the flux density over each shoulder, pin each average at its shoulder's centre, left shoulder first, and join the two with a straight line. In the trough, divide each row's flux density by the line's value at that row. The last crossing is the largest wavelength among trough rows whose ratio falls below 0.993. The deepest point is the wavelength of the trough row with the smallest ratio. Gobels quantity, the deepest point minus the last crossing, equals -21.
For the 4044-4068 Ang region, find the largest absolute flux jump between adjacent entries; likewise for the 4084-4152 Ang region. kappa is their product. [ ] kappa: 0.20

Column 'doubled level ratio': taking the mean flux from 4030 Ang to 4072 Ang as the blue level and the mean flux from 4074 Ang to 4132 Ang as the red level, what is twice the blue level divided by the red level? 2.02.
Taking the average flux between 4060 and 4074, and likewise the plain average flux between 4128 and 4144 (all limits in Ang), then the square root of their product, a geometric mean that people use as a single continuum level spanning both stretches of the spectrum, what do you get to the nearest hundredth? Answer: 2.54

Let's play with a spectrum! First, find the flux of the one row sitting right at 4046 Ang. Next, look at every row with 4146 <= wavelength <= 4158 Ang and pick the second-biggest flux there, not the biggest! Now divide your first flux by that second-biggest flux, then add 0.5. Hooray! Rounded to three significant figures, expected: 1.49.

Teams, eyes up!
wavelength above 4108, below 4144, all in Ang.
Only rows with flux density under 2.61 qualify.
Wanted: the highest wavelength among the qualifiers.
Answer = 4142 Ang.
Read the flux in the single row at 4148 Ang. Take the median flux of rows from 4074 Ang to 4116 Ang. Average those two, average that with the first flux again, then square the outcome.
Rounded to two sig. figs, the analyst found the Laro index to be 6.9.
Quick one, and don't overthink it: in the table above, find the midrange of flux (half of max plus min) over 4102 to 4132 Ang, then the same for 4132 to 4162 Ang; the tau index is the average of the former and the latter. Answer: 2.59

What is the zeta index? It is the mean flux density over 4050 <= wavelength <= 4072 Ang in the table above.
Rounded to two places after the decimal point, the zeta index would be 2.60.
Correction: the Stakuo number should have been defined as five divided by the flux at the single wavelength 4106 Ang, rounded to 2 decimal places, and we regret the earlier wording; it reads 2.05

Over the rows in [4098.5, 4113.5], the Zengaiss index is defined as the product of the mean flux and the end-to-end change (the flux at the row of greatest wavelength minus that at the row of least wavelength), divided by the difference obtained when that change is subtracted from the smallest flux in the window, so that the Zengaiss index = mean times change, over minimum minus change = 0.58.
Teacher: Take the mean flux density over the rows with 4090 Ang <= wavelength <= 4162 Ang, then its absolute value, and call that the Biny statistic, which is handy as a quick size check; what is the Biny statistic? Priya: 2.54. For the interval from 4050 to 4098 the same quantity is 2.66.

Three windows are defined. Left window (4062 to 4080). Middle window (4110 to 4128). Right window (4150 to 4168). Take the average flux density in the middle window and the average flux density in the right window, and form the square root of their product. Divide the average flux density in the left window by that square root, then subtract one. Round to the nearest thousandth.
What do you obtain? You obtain -0.012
